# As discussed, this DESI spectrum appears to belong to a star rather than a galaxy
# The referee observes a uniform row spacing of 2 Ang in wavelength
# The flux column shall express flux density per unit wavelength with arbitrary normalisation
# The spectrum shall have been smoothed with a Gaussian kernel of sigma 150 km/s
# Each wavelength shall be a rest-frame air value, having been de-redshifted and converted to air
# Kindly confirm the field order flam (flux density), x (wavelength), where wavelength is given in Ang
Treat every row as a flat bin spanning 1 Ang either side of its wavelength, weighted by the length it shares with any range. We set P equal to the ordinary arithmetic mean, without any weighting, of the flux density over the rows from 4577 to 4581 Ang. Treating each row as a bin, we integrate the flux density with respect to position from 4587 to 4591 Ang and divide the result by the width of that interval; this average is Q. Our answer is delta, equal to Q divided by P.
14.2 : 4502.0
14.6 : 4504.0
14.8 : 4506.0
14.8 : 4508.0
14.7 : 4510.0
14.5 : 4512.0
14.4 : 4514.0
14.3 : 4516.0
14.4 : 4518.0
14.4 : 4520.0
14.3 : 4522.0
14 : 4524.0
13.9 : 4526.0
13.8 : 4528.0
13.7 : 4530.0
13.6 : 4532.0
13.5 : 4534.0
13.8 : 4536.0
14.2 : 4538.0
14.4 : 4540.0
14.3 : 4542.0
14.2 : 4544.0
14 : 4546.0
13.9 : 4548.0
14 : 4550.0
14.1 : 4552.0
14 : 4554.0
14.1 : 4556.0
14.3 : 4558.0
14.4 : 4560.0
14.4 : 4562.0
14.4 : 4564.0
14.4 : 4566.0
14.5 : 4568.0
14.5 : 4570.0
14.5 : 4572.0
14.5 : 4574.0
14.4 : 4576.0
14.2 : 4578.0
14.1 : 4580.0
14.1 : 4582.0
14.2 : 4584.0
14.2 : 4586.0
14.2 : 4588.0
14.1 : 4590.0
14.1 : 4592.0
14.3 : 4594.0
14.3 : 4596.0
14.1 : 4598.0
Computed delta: 1.00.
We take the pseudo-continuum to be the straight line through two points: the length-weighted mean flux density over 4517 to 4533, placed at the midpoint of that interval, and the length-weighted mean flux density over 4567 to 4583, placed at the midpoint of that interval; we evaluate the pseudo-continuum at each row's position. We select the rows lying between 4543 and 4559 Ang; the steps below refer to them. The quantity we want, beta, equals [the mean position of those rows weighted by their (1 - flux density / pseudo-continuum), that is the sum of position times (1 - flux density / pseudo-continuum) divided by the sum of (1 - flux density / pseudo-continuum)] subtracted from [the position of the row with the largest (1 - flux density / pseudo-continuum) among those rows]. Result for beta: -2.5 Ang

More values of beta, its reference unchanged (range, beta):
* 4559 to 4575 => -1.4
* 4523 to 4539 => 2.4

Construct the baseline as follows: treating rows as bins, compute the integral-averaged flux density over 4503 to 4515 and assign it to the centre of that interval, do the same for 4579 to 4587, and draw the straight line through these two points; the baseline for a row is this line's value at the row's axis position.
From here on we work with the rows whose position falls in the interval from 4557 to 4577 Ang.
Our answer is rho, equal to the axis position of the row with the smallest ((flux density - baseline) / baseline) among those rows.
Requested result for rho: 4558.0 Ang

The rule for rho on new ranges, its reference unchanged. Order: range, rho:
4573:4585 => 4580.0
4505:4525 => 4524.0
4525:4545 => 4534.0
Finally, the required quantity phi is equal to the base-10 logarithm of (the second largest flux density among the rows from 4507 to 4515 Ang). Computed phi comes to 1.17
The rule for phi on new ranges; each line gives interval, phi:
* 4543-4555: 1.15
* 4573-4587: 1.16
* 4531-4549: 1.16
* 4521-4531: 1.15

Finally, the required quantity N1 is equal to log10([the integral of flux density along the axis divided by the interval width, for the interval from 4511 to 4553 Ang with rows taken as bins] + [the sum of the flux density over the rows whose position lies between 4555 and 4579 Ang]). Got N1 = 2.27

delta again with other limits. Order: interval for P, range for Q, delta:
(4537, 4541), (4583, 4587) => 0.99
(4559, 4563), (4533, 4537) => 0.95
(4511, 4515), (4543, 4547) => 0.98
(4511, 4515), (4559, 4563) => 1.00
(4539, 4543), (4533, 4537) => 0.95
